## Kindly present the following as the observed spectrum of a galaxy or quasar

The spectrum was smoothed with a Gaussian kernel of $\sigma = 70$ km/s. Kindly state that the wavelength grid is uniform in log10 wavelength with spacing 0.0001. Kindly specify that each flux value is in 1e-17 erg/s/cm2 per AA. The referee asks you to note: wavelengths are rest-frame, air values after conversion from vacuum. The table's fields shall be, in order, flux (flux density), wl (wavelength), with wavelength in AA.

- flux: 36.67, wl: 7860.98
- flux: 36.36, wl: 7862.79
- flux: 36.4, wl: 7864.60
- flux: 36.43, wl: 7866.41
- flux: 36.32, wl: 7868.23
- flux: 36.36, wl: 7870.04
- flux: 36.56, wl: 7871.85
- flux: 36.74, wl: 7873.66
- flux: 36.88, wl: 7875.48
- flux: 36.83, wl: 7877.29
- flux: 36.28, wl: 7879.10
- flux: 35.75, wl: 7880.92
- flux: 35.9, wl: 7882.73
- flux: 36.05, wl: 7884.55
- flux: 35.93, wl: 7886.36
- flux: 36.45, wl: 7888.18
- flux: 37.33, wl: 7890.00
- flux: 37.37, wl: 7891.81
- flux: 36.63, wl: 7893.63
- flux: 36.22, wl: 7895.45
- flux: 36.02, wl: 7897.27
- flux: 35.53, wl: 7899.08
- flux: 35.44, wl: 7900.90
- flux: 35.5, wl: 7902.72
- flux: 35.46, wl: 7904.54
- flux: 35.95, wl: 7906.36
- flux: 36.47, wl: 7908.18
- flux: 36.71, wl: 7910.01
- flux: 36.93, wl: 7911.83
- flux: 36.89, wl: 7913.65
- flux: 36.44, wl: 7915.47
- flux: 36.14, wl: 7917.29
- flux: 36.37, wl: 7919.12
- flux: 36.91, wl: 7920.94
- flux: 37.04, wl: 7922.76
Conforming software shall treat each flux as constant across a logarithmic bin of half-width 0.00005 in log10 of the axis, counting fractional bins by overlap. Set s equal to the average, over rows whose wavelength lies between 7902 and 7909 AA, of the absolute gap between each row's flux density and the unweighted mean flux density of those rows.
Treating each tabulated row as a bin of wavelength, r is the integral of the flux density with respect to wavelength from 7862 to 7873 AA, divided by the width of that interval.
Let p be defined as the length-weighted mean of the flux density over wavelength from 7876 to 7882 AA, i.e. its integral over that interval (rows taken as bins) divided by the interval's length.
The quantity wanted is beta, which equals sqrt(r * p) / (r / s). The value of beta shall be 0.36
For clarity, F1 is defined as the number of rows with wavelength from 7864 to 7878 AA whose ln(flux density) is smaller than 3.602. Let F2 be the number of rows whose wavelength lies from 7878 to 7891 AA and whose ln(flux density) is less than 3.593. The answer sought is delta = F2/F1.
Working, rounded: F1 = 5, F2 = 5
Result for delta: 1.0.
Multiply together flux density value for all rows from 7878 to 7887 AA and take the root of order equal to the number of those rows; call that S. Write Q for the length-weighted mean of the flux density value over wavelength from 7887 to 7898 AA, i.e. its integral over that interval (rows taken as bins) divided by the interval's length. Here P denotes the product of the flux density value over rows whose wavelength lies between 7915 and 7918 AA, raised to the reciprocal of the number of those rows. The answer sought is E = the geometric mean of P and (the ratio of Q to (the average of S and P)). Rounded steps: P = 36.3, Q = 36.6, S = 36.0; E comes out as 6.07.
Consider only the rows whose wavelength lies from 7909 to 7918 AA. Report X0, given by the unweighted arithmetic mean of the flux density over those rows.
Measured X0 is 36.6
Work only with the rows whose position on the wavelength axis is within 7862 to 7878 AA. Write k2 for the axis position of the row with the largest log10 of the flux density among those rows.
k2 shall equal 7875.48 AA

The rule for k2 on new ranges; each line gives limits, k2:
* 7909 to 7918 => 7911.83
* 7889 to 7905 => 7891.81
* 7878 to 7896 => 7891.81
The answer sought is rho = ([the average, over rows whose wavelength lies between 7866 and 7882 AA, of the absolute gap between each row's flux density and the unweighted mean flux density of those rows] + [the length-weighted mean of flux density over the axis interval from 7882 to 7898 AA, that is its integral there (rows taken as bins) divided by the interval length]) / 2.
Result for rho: 18.3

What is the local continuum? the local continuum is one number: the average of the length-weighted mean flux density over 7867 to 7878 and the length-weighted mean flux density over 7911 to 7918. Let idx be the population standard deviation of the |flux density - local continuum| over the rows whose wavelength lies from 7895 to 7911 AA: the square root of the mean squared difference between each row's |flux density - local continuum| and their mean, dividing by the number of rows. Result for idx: 0.41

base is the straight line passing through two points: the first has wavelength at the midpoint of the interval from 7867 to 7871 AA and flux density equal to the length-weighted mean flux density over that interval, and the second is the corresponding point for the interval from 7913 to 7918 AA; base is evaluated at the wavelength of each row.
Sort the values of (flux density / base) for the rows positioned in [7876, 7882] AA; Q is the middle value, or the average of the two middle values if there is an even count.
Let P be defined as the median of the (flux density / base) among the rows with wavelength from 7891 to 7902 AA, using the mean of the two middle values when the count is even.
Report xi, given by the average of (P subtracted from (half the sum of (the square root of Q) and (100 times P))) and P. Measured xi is 25.0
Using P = 0.99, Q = 1.00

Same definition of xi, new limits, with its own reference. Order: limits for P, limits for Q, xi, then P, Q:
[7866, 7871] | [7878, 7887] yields 25.3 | 1.00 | 0.99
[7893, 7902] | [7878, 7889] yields 25.0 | 0.99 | 0.99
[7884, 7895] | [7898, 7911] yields 25.3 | 1.00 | 0.97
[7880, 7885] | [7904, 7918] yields 24.9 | 0.99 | 1.00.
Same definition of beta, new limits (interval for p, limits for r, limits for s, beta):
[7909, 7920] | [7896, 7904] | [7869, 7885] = 0.34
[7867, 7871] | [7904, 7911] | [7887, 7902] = 0.57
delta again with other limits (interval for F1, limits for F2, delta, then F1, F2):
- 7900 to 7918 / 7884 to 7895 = 0.3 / 7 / 2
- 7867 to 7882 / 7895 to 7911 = 1.4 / 5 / 7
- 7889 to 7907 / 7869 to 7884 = 0.4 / 8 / 3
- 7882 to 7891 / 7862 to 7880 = 0.5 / 4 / 2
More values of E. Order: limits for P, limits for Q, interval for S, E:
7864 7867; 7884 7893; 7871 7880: 6.04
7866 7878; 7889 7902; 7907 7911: 6.03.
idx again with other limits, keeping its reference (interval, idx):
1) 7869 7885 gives 0.26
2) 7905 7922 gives 0.17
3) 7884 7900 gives 0.30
